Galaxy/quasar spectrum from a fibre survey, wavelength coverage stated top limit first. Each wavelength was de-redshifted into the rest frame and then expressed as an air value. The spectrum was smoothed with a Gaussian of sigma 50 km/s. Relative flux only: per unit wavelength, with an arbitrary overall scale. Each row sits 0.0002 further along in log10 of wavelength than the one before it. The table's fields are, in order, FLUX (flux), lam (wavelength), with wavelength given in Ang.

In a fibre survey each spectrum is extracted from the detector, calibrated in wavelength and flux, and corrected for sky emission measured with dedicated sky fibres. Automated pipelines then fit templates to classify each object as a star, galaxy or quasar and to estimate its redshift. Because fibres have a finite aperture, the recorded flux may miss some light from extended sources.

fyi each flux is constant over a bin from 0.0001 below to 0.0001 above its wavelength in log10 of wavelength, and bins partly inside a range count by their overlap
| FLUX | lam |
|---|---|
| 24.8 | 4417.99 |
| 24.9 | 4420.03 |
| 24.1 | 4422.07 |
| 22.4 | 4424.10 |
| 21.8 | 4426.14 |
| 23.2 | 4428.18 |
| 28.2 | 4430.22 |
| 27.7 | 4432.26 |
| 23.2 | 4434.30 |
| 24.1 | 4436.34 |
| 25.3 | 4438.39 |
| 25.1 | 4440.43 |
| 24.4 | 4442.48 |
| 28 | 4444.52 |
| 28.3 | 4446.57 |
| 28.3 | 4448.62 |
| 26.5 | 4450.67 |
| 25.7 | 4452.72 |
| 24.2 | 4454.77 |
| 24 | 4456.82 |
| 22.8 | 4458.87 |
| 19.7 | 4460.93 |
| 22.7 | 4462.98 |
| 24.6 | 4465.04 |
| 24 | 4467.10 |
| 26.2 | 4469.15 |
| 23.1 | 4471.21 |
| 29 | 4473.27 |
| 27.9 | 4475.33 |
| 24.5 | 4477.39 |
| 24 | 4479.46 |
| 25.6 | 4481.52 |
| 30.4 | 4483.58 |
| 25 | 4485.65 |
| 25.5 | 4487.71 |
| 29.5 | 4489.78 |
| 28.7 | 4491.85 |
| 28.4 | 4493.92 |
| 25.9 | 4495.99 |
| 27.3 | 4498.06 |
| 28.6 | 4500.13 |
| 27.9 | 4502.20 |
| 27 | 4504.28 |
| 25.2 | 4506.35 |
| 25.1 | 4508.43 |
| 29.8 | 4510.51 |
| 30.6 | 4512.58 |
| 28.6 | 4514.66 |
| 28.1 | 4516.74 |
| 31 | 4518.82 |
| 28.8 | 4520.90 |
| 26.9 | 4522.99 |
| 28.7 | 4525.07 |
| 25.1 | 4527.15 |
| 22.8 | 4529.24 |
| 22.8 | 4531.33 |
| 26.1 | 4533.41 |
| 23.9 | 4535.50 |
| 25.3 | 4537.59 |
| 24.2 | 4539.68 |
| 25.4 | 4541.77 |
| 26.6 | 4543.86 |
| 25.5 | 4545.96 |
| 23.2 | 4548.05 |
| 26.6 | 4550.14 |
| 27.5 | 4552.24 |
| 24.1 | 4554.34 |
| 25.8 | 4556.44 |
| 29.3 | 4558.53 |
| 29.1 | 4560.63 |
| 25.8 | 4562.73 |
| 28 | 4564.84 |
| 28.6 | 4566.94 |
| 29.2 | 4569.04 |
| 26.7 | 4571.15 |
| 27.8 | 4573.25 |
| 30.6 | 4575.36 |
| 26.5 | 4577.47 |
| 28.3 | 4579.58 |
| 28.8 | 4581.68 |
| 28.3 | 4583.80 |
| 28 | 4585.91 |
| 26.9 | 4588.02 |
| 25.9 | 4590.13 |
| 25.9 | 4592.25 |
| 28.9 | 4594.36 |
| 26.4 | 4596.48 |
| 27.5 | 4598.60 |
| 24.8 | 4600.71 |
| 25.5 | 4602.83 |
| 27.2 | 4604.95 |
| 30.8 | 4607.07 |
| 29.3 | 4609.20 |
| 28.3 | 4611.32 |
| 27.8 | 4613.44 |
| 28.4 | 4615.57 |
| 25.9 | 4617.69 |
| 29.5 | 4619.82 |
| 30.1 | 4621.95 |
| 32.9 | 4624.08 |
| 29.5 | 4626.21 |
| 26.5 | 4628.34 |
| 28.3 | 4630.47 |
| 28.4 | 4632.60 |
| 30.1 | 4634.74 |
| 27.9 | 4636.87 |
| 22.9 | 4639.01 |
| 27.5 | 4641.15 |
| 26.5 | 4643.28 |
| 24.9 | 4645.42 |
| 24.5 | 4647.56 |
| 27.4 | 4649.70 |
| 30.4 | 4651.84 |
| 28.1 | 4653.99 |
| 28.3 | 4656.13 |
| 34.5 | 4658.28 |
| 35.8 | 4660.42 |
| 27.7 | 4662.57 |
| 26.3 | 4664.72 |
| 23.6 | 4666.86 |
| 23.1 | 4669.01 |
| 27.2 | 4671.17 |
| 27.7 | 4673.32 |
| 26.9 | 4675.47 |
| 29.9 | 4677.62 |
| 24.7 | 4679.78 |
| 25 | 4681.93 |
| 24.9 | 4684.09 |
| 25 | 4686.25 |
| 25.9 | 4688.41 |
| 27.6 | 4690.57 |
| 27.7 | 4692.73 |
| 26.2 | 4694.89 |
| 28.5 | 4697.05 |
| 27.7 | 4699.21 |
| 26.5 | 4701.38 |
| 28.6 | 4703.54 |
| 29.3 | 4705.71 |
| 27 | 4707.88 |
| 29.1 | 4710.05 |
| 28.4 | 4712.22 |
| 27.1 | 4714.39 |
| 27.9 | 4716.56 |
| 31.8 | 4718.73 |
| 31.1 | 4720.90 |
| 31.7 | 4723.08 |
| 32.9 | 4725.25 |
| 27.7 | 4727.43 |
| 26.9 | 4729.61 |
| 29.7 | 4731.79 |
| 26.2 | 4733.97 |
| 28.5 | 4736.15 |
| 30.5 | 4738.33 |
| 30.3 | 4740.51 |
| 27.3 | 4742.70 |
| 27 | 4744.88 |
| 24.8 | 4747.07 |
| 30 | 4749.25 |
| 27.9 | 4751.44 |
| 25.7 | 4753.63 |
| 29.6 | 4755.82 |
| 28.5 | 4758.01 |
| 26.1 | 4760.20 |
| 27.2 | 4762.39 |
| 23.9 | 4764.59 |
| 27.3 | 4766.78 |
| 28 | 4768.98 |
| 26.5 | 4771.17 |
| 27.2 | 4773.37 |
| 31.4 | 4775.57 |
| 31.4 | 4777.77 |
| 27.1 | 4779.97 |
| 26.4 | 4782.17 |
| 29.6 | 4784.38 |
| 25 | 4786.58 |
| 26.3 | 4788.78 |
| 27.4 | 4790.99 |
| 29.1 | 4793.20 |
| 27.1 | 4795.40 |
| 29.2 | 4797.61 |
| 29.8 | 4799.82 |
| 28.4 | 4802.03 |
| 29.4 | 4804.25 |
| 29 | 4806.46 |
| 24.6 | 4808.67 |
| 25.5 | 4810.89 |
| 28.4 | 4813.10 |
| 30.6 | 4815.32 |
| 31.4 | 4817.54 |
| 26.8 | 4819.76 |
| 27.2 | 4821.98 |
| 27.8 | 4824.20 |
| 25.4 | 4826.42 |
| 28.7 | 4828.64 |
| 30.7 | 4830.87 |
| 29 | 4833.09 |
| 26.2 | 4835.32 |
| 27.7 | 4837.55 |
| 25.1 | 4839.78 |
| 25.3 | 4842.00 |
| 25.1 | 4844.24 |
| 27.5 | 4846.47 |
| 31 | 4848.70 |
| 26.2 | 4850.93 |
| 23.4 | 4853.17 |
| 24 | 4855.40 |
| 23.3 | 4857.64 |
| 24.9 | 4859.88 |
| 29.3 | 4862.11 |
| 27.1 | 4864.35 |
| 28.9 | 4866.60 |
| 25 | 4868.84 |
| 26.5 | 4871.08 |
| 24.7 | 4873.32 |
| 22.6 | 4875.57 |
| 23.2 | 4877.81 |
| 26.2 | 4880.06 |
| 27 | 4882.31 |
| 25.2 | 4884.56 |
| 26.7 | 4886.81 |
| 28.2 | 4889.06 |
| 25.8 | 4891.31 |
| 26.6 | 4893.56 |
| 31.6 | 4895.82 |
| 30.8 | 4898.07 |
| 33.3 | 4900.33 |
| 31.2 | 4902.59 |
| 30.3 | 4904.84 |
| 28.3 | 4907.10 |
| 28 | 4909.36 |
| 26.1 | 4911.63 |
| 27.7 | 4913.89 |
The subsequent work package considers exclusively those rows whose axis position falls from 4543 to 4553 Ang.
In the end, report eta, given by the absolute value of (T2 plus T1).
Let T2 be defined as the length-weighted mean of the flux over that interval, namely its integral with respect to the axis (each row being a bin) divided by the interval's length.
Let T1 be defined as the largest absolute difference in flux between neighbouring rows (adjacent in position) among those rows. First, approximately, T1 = 3.4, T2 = 25.8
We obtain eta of 29.2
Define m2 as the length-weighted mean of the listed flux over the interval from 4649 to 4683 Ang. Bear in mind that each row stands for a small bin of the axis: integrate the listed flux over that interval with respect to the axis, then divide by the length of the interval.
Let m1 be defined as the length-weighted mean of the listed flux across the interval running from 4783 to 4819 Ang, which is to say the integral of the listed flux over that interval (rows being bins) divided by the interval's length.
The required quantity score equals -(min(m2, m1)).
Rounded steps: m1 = 28.1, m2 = 27.9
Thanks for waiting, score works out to -27.9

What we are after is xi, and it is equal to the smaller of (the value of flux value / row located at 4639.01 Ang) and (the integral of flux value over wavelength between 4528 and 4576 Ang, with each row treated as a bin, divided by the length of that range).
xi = 22.9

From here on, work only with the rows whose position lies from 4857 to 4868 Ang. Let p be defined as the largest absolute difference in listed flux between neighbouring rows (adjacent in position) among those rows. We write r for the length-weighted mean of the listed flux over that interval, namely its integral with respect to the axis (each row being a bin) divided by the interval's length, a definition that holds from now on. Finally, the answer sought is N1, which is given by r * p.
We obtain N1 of 118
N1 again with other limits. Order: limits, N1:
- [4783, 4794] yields 126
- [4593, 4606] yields 72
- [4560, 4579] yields 115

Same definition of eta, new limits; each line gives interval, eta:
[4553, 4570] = 31.0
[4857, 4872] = 30.9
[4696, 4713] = 30.4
